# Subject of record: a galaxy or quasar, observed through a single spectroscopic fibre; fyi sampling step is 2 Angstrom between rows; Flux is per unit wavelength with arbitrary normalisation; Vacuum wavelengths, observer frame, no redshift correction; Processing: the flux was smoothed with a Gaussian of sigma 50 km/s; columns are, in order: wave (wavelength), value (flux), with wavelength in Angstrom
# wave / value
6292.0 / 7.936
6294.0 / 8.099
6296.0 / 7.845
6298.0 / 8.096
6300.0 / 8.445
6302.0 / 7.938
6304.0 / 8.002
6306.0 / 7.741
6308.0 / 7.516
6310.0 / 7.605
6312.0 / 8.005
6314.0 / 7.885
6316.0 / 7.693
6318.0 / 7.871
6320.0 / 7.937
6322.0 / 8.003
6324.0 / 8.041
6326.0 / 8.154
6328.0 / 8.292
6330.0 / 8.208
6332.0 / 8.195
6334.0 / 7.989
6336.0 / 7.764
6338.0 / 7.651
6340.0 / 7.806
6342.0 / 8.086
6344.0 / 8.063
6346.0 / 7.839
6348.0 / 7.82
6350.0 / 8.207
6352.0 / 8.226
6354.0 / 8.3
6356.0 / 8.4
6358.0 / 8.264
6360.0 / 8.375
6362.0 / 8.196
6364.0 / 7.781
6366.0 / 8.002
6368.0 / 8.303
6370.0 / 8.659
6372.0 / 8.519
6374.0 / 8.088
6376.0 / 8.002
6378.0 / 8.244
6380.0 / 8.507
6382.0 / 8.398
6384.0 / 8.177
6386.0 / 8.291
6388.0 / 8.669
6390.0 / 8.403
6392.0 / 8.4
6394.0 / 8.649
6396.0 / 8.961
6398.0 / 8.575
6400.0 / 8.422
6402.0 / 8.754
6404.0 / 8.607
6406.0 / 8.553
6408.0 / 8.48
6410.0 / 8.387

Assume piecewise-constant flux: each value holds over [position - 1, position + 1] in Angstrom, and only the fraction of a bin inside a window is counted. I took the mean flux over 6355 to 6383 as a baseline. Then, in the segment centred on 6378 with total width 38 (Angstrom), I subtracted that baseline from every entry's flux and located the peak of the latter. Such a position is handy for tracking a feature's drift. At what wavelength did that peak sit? 6396.0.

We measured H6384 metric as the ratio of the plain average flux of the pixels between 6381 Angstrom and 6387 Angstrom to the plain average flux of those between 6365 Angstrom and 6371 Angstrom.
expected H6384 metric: 1.00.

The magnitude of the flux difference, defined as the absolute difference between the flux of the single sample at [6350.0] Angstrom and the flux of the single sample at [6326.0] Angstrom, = 0.05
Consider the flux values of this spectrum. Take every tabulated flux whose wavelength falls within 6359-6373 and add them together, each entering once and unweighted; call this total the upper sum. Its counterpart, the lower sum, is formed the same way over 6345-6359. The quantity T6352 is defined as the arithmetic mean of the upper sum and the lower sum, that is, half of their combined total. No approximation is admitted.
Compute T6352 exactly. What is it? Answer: 57.4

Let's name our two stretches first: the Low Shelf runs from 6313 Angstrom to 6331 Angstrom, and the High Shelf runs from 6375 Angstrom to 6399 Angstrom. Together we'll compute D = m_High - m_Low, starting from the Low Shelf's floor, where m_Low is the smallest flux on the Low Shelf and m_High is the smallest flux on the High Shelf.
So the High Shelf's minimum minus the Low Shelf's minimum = 0.31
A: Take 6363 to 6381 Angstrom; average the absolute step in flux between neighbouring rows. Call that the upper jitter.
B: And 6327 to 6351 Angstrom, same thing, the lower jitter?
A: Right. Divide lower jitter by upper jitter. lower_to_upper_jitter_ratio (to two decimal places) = 0.62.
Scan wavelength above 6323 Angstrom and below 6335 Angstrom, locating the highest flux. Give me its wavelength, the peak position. 6328.0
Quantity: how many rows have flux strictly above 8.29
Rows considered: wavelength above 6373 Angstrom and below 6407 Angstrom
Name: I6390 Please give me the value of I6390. 13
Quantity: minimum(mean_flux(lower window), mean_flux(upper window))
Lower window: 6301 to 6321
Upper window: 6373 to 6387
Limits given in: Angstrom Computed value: 7.82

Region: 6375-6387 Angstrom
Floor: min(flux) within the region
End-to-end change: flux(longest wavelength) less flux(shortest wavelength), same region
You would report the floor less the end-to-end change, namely 7.71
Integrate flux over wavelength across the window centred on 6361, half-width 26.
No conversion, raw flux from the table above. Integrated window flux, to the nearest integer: 424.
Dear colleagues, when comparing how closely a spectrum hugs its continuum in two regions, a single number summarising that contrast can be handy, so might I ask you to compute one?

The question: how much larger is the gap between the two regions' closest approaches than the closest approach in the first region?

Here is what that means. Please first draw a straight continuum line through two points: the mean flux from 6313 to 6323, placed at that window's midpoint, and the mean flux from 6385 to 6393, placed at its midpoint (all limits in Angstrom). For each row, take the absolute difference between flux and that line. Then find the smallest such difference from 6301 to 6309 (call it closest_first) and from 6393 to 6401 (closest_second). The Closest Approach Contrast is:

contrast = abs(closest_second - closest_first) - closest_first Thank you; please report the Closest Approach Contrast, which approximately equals -0.020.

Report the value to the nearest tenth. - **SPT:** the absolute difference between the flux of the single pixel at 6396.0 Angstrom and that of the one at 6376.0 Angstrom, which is 1.0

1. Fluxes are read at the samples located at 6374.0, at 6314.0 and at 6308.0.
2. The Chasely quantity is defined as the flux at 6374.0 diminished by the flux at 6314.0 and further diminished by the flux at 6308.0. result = -7.3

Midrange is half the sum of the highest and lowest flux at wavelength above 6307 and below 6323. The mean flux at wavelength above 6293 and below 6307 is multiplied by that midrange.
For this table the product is 62.3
